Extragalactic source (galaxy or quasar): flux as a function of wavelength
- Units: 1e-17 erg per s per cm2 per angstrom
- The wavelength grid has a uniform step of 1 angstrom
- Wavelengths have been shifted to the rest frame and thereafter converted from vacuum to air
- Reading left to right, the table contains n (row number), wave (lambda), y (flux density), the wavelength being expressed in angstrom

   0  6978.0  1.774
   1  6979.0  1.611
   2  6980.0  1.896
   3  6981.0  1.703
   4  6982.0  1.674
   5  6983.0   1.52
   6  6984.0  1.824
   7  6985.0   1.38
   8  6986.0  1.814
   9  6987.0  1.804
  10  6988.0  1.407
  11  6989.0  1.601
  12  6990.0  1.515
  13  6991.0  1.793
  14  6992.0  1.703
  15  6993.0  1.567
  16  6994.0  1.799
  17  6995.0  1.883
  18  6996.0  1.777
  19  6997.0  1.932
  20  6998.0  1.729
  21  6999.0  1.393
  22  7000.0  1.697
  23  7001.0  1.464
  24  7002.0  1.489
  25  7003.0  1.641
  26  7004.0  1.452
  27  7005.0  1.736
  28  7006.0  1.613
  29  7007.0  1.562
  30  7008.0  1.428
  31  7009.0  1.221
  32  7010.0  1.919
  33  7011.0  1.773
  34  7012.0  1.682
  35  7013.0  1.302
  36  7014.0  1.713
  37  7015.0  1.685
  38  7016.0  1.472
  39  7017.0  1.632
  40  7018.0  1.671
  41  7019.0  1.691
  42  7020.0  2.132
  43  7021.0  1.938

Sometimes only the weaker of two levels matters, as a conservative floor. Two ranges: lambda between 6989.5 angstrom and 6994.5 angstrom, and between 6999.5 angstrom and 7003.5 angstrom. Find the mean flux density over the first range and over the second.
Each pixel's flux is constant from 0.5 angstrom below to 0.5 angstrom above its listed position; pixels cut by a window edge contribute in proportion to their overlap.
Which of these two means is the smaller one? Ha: 1.57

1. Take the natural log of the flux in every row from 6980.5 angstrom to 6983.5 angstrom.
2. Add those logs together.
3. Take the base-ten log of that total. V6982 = 0.17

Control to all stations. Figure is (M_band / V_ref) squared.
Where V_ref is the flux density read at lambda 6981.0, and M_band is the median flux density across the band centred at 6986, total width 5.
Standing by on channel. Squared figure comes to 1.12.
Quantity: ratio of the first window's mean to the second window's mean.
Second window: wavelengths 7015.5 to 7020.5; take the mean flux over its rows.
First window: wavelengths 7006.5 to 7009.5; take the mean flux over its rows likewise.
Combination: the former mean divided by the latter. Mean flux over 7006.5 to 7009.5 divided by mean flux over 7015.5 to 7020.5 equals 0.82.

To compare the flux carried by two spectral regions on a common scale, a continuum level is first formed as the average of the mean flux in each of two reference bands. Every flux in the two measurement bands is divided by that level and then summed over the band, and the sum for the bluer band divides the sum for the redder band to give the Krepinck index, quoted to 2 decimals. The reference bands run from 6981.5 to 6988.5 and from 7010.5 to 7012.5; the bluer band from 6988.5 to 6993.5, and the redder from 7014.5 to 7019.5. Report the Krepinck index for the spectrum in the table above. 1.00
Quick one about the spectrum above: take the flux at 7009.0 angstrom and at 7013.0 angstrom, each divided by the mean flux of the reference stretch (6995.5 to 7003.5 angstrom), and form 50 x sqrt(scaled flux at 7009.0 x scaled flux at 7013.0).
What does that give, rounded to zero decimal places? 38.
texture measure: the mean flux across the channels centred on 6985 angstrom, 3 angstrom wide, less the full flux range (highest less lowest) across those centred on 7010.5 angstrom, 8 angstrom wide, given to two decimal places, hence 0.97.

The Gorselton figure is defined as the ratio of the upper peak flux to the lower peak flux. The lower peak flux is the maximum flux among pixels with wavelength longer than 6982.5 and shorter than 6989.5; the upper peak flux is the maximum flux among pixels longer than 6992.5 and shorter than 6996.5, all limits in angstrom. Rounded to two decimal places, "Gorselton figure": 1.03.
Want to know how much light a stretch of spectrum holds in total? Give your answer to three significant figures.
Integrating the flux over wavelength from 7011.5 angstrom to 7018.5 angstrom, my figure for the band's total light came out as 11.2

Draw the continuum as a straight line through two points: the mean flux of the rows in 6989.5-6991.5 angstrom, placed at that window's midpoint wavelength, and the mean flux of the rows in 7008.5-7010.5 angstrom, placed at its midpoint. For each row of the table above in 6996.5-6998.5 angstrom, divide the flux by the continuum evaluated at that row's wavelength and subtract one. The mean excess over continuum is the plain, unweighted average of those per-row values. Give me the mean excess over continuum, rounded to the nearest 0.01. 0.13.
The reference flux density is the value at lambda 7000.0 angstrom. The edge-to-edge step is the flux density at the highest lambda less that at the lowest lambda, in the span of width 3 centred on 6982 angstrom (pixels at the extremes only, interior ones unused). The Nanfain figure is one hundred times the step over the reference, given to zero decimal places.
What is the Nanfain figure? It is -11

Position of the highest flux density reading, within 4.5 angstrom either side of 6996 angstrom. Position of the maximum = 6997.0 angstrom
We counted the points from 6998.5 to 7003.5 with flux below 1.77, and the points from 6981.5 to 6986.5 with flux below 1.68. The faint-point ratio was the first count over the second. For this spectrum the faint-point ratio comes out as 1.7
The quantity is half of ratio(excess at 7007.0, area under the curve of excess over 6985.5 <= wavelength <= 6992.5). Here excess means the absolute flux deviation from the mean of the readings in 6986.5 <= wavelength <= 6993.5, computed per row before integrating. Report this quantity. 0.034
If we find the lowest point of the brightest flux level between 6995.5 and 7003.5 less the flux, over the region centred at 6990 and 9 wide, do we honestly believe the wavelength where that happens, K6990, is 6986.0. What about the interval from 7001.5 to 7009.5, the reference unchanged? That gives 7005.0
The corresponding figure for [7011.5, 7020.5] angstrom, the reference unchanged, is 7020.0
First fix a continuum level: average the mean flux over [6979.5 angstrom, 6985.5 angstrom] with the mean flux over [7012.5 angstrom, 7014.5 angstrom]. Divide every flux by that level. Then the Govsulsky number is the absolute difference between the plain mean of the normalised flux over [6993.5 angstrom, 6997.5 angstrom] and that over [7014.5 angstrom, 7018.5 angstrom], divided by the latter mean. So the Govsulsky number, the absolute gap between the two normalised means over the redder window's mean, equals 0.14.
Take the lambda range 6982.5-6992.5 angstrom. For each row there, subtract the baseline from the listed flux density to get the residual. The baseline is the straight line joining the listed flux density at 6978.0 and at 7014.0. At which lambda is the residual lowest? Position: 6985.0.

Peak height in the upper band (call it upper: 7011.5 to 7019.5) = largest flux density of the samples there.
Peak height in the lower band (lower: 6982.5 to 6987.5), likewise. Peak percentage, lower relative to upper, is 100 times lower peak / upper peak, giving 106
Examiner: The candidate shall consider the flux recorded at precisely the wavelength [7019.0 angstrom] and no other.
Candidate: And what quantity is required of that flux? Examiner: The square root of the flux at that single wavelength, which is 1.30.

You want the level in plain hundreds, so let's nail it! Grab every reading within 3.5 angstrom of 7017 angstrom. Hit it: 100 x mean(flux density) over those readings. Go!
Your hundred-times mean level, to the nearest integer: 171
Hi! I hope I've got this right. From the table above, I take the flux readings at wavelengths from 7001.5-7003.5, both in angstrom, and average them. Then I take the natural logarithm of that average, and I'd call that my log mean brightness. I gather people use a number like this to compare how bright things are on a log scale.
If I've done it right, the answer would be 0.448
